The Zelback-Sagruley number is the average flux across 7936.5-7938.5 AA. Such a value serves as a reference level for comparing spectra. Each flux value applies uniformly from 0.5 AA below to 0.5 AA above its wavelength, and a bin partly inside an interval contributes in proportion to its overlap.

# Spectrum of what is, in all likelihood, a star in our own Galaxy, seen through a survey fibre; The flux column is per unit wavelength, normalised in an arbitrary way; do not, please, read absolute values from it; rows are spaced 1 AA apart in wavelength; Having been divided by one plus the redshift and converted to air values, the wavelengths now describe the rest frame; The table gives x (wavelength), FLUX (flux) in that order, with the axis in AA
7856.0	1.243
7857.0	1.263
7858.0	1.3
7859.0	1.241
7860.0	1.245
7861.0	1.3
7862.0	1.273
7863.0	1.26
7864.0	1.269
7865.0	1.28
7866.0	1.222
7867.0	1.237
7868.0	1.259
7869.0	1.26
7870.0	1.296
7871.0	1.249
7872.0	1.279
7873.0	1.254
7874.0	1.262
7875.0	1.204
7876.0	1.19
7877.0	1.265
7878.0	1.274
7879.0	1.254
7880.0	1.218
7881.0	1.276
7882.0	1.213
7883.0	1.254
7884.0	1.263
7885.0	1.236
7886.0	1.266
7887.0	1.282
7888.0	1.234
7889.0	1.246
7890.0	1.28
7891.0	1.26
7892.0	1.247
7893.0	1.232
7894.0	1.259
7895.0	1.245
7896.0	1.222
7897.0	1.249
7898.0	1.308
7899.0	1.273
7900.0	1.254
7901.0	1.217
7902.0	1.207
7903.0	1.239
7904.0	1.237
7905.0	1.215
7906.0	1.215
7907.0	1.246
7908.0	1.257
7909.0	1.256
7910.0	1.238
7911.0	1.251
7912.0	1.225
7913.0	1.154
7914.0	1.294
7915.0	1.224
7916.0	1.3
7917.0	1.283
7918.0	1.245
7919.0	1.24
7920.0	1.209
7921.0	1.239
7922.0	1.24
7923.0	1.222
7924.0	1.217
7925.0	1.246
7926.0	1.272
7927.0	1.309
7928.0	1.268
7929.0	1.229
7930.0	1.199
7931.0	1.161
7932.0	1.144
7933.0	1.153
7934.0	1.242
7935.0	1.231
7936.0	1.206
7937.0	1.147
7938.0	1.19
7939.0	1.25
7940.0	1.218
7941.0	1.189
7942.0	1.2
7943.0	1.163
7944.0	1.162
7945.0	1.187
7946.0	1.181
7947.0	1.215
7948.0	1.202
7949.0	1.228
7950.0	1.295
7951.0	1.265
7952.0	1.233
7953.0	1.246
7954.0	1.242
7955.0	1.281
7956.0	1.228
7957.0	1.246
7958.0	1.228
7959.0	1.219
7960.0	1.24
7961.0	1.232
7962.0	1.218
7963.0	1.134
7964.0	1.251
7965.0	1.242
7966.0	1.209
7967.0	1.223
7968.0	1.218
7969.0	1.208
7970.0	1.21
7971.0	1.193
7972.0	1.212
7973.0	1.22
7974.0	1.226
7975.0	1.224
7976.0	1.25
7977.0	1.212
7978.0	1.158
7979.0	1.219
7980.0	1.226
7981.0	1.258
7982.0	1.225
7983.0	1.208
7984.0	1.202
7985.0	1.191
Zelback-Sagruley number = 1.17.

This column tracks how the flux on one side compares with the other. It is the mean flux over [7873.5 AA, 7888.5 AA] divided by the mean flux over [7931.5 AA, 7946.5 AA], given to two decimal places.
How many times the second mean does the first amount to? 1.05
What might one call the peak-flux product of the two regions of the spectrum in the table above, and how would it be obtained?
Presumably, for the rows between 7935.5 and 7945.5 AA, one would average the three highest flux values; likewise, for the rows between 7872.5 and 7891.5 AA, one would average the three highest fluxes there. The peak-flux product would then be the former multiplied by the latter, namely 1.57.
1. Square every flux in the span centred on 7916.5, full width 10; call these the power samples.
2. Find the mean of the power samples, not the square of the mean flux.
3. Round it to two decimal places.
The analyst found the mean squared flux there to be 1.54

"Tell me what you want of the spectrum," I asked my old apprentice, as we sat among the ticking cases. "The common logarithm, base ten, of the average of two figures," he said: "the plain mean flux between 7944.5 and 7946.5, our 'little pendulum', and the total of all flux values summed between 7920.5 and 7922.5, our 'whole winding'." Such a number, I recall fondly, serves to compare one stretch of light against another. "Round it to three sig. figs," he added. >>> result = 0.263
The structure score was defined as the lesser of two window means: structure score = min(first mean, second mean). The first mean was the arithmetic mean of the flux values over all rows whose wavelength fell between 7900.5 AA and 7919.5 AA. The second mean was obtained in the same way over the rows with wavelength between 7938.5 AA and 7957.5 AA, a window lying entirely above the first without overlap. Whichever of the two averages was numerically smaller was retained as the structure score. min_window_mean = 1.22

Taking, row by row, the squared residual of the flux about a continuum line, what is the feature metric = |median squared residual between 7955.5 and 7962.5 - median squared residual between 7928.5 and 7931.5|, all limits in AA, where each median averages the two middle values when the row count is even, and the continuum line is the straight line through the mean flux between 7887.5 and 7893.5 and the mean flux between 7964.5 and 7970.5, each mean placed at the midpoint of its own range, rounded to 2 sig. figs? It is 0.0012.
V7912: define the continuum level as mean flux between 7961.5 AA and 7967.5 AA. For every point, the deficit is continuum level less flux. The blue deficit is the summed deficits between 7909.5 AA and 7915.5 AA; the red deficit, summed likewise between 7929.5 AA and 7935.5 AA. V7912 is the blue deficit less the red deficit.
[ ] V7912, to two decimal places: -0.26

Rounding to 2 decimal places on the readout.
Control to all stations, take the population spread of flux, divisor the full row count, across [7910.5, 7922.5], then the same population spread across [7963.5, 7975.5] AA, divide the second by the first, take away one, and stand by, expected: -0.61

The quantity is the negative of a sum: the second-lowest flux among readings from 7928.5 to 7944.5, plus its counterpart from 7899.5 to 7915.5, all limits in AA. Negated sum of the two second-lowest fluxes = -2.354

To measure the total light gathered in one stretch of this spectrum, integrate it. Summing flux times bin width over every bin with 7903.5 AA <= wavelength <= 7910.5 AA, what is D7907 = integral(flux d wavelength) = 9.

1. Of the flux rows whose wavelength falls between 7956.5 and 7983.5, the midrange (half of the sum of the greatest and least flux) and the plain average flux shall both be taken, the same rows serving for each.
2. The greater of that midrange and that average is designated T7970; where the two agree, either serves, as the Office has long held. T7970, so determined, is 1.22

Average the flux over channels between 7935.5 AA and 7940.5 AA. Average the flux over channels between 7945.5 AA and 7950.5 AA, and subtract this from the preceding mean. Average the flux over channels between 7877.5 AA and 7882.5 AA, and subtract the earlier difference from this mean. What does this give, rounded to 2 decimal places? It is 1.27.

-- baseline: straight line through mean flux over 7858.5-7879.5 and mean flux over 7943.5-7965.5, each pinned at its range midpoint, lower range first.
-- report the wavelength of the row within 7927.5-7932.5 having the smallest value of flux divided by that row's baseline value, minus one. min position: 7932.0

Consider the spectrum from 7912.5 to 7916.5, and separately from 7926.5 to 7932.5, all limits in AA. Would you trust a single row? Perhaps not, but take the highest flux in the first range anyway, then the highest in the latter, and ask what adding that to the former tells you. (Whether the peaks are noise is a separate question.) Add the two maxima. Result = 2.61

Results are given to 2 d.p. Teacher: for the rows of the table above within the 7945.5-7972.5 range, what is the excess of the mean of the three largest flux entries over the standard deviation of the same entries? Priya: 1.25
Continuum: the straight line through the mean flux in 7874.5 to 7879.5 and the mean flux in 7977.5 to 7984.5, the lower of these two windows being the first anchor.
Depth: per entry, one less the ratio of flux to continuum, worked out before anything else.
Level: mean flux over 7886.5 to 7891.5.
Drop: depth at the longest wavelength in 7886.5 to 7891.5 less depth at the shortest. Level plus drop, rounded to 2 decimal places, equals 1.28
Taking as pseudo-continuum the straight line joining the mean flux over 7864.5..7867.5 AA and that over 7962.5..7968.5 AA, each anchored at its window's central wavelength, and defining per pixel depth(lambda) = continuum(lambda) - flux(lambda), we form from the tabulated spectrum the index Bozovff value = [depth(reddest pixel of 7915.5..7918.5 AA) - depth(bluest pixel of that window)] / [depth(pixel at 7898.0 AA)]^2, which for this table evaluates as 10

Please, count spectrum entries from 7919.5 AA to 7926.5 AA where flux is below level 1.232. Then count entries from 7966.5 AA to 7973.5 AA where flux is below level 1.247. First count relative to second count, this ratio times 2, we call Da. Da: 0.86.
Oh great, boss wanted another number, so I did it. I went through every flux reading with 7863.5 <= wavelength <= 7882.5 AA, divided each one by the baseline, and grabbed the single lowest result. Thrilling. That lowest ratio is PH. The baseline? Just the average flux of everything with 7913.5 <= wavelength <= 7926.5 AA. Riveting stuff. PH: 0.953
